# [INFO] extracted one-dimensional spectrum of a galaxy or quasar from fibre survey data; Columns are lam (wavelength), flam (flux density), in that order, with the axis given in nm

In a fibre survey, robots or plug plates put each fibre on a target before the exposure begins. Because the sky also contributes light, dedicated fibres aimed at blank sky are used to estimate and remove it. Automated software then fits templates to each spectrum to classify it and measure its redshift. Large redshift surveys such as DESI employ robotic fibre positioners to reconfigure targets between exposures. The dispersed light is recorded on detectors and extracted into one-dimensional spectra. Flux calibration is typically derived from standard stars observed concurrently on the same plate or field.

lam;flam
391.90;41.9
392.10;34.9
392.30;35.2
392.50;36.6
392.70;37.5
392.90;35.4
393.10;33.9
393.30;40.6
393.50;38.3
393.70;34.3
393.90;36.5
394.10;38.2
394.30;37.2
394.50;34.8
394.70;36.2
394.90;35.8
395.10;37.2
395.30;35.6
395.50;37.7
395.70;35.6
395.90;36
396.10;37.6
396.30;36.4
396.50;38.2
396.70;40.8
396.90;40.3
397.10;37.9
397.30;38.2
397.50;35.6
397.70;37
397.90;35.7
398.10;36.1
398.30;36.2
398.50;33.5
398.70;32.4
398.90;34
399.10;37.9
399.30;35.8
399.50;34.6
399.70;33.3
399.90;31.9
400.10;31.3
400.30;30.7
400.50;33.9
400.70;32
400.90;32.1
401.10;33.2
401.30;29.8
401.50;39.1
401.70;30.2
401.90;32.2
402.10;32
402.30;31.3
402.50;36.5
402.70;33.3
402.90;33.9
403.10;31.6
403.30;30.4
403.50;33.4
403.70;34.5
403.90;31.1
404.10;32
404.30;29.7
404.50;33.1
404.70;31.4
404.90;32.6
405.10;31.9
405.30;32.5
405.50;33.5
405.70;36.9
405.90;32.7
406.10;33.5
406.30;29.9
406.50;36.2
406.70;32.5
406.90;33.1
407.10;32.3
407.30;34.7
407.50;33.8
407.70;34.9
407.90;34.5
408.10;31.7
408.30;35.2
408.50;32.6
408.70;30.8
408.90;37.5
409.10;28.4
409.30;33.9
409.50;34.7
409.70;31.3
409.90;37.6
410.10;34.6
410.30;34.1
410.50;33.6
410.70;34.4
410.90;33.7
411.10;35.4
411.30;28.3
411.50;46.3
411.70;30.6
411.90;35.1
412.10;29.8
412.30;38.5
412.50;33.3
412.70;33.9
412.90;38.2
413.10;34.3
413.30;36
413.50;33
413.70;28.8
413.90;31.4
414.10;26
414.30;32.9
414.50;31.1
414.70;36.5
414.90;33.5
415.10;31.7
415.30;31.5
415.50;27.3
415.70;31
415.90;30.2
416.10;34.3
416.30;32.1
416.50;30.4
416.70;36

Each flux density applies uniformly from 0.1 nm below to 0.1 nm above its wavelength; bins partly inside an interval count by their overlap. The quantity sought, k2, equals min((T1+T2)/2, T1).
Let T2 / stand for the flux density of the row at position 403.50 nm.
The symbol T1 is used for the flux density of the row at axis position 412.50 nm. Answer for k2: 33.3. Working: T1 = 33.3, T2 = 33.4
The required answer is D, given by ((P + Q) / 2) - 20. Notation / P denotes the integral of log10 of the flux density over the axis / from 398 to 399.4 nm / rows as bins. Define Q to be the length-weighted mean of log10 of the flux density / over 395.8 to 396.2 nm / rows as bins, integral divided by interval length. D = -18.14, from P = 2.2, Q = 1.566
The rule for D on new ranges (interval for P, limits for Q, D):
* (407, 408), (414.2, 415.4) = -18.48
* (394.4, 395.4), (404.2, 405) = -18.47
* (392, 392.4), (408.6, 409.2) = -18.94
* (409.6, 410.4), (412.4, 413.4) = -18.61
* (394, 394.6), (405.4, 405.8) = -18.76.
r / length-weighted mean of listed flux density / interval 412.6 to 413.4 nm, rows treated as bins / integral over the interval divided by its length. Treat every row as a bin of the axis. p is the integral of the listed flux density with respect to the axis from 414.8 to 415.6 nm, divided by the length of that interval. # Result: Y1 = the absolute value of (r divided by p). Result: 1.15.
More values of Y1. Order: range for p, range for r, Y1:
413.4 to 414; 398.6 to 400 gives 1.10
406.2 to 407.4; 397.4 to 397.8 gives 1.10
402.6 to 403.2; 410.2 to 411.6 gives 1.07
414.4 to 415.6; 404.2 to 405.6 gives 1.01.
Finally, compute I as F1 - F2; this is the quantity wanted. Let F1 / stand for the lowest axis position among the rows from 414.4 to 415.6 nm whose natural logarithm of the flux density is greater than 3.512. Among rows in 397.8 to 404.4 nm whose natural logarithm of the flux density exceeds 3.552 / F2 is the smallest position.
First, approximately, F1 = 414.70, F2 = 397.90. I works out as 16.80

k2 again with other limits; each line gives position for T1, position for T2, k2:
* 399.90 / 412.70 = 31.9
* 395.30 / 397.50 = 35.6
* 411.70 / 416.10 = 30.6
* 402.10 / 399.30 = 32.0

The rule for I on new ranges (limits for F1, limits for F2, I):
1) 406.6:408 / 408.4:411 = -1.60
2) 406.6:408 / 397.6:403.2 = 9.60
